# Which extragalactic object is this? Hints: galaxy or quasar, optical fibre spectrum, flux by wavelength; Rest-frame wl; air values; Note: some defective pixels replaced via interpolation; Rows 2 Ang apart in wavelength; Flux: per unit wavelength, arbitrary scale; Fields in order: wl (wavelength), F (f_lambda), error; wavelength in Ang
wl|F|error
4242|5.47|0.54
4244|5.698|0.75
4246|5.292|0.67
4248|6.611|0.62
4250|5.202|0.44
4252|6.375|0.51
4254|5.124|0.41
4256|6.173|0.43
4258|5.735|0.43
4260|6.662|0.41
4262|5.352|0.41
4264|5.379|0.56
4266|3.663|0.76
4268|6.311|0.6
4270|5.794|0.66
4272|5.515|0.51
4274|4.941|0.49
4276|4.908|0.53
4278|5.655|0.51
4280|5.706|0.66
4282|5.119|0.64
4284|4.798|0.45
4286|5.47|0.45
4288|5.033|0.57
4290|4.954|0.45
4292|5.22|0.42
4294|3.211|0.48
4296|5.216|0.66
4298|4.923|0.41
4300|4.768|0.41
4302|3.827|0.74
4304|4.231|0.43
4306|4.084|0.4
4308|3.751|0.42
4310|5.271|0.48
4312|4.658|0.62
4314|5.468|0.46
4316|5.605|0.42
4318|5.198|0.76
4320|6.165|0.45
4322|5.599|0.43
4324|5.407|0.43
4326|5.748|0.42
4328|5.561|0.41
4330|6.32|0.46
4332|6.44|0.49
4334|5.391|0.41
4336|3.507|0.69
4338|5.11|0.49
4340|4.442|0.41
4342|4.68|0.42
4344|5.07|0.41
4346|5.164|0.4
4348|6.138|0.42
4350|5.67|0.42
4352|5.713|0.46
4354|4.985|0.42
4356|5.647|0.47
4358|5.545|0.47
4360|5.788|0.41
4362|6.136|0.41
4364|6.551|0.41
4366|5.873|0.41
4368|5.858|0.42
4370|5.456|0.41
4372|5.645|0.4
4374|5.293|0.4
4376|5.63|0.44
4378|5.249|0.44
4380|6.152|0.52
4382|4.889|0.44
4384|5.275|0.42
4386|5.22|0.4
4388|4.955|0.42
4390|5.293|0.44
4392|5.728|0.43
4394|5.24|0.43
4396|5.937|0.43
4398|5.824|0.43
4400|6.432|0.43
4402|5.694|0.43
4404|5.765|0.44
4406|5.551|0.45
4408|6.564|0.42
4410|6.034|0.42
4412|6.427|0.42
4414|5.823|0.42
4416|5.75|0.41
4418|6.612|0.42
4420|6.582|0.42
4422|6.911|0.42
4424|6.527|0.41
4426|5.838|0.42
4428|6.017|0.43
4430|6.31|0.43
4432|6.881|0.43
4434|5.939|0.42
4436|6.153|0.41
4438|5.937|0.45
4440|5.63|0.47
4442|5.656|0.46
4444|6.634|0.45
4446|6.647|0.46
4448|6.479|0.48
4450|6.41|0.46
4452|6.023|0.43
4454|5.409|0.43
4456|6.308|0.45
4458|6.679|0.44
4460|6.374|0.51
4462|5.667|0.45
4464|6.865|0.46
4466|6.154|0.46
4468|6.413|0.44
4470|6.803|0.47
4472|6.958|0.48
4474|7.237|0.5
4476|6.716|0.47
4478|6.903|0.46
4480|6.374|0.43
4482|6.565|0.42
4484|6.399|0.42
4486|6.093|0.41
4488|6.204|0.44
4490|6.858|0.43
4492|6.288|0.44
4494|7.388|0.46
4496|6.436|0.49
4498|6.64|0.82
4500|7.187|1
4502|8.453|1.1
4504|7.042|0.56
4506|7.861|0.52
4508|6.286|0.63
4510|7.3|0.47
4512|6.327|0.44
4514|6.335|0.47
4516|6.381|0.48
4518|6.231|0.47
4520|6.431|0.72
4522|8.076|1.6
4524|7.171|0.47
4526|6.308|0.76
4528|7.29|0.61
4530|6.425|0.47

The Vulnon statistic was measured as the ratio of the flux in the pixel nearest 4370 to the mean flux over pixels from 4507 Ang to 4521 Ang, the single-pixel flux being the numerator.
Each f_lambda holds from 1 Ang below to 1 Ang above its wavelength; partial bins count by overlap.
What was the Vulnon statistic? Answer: 0.84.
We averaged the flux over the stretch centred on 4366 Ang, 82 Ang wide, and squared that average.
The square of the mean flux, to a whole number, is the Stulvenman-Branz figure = 31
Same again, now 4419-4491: 41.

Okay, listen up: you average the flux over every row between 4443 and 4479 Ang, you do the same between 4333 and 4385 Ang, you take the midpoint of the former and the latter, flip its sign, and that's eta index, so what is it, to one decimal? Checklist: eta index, -5.9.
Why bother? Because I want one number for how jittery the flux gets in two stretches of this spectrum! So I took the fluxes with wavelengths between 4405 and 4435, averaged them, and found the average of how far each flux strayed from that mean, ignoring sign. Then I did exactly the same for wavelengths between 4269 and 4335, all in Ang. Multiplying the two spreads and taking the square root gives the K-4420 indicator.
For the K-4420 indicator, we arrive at 0.45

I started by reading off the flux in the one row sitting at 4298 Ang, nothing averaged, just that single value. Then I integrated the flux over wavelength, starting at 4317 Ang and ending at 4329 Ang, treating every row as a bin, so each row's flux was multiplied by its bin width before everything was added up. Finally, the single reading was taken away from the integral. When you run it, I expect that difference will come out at 62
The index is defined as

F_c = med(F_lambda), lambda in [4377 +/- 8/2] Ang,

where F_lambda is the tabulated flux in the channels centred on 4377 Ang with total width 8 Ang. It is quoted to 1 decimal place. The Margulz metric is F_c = 5.5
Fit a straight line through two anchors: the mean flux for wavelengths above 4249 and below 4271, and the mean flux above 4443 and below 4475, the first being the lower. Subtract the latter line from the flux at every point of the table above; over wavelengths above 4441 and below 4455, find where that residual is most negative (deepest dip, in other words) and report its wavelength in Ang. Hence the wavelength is 4454 Ang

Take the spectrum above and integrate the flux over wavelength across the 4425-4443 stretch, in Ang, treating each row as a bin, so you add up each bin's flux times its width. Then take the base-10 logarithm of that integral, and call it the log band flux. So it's 2.04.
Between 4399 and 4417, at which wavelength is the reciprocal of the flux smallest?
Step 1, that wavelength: 4408 Ang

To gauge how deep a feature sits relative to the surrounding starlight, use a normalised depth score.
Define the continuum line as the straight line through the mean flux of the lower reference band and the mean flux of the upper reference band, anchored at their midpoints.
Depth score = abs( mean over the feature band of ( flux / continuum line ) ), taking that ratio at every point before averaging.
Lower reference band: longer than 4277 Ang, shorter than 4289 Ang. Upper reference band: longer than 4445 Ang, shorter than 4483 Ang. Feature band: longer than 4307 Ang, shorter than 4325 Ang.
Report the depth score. 0.95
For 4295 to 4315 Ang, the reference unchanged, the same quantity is 0.85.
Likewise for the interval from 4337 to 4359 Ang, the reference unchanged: 0.92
